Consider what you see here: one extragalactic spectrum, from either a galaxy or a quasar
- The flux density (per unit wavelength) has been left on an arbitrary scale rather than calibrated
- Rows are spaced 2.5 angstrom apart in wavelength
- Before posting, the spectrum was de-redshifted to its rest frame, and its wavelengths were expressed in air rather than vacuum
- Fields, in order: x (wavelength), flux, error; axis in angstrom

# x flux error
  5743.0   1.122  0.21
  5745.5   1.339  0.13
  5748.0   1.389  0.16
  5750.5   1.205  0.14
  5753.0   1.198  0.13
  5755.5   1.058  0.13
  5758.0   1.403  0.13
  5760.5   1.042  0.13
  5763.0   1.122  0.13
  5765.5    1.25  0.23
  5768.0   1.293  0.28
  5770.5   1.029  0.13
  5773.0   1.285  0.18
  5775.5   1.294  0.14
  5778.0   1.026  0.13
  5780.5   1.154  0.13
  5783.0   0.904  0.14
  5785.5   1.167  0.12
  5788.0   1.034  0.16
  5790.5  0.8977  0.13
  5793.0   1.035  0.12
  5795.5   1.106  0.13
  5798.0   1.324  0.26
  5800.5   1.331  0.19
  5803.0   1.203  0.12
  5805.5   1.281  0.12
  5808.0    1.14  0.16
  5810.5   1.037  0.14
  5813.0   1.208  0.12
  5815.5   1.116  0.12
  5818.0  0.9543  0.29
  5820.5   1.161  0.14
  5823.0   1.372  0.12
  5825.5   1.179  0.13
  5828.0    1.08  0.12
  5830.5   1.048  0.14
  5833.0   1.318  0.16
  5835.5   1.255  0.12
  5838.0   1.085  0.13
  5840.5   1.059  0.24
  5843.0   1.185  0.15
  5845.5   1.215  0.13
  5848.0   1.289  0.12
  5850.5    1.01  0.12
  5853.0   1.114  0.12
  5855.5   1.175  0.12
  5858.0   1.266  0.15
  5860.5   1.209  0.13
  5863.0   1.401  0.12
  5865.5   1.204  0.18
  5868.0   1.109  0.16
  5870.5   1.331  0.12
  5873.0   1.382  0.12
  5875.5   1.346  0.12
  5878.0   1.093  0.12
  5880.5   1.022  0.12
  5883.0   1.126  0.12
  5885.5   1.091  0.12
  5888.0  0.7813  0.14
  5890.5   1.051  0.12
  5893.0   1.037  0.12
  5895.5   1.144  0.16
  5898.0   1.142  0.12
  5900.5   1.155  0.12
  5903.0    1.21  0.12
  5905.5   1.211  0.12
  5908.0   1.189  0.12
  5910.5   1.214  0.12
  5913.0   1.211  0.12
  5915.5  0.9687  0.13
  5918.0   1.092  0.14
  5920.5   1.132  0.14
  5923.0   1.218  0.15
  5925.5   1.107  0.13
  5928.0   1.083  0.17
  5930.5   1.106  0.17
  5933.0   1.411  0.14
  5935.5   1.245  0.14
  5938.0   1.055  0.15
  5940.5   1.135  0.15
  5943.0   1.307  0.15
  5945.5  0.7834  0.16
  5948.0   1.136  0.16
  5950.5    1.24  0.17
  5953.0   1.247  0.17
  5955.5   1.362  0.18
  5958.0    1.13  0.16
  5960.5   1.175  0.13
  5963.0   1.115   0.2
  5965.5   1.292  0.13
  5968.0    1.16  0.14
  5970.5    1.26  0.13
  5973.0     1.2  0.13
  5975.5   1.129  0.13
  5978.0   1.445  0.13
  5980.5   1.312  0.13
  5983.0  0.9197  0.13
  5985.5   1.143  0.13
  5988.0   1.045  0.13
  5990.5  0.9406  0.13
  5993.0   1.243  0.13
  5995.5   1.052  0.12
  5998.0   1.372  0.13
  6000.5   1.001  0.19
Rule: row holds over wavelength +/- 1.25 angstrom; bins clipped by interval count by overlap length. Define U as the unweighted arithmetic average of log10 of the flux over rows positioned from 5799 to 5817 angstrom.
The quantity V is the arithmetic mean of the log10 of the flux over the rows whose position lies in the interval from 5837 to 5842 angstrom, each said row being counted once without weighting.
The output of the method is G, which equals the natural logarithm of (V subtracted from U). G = -3.1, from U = 0.0735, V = 0.030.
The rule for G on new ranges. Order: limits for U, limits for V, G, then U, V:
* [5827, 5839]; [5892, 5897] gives -3.7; 0.0616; 0.037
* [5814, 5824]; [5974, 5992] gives -4.8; 0.0574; 0.049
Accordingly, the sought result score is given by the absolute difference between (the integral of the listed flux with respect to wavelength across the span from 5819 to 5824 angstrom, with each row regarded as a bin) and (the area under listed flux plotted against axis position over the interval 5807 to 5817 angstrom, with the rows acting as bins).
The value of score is 5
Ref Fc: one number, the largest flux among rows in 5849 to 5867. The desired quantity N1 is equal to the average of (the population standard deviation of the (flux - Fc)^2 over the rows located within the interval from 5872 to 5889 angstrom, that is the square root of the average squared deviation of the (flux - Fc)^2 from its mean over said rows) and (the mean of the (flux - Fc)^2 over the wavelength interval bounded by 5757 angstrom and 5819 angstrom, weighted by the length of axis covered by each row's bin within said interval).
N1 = 0.102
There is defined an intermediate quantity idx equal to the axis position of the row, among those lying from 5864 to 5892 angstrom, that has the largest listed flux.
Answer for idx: 5873.0 angstrom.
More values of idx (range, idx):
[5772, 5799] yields 5798.0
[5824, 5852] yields 5833.0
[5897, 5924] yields 5923.0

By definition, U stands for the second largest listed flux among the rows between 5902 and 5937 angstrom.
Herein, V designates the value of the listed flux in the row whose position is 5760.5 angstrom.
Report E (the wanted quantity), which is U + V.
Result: 2.29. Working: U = 1.245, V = 1.042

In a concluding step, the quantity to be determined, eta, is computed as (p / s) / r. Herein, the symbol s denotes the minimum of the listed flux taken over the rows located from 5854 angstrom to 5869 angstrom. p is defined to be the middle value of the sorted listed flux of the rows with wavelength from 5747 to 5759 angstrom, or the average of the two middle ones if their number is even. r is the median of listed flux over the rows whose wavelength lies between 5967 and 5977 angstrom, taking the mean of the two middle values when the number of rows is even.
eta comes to 0.92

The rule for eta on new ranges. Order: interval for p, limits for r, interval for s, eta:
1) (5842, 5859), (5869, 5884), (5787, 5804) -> 1.07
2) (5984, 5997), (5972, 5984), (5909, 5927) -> 0.90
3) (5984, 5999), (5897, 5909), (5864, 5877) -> 0.83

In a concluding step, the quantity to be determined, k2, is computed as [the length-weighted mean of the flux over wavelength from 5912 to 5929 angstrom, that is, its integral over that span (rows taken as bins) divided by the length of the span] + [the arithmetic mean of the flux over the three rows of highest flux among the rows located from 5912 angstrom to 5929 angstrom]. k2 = 2.30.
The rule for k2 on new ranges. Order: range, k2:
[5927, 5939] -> 2.44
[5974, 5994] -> 2.48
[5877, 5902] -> 2.21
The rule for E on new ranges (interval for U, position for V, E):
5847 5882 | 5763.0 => 2.50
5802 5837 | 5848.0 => 2.61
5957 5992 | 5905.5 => 2.52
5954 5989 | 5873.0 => 2.74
